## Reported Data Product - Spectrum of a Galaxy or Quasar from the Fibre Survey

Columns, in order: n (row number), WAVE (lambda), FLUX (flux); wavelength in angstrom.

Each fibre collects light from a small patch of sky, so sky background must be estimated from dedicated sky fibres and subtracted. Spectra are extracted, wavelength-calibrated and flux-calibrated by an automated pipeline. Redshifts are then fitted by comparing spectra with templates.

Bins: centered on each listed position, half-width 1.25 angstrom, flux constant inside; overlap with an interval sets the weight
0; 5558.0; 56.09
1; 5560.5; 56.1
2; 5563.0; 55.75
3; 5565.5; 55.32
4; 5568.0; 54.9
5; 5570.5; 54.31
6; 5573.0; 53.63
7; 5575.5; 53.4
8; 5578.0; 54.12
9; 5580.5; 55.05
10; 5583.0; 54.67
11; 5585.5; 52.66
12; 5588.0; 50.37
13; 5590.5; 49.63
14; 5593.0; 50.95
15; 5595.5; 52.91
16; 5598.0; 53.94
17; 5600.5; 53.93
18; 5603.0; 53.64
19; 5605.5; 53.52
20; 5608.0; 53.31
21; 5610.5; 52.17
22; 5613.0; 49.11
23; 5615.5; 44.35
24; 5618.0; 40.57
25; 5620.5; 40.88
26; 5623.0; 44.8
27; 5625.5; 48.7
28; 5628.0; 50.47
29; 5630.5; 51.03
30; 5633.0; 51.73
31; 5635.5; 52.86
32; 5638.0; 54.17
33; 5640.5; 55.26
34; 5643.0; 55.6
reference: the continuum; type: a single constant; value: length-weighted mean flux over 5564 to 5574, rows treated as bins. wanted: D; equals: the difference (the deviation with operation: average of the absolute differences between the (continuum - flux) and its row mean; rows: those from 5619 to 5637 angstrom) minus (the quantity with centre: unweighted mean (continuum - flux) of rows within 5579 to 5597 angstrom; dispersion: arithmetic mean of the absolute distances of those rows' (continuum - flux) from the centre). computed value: 2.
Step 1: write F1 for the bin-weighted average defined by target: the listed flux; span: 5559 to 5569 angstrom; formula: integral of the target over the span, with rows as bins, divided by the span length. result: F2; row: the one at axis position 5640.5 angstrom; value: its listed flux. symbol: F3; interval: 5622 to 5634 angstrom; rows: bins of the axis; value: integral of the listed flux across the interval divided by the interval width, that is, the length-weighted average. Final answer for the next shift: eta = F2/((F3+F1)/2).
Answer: 1.05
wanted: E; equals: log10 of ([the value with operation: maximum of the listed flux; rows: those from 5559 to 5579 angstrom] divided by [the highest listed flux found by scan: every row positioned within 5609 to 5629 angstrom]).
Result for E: 0.03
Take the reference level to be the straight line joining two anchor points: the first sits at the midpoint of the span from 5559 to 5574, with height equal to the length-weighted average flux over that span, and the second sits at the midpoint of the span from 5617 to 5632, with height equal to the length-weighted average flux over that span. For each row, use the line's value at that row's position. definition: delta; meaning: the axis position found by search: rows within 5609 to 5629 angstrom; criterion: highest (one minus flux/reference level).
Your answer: 5618.0 angstrom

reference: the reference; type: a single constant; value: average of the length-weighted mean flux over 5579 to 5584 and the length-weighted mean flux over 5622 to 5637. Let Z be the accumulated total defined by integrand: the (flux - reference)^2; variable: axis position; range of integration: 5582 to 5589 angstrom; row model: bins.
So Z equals 21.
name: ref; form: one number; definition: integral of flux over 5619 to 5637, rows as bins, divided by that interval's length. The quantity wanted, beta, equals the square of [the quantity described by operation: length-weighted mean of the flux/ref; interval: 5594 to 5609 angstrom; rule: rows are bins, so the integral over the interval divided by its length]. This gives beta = 1.21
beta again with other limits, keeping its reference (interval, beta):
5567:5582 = 1.24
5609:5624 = 0.87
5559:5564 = 1.32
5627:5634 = 1.10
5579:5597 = 1.16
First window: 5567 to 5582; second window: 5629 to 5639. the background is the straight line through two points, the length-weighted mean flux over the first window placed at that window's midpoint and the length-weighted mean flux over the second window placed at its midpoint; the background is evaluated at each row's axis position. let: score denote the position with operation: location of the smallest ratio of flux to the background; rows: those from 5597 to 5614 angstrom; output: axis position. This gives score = 5613.0 angstrom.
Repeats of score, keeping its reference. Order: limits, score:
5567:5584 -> 5575.5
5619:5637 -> 5620.5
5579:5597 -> 5590.5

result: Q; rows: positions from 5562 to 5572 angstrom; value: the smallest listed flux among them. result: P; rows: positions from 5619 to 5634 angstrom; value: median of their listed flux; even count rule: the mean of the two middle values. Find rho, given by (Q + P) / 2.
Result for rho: 51.9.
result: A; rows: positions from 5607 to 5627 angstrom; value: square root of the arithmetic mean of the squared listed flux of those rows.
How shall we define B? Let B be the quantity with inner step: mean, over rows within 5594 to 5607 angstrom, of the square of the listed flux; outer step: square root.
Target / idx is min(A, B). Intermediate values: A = 47.0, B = 53.6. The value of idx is 47.0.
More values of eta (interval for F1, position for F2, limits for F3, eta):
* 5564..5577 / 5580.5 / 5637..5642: 1.01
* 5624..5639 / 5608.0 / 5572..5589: 1.02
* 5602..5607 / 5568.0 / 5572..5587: 1.02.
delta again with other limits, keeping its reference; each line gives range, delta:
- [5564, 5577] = 5573.0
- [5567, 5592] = 5590.5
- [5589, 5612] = 5590.5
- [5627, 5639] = 5628.0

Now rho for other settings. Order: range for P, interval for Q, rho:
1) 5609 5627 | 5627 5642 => 47.6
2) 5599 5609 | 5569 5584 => 53.5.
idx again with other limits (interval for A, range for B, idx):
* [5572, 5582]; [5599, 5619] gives 50.3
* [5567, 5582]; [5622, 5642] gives 51.2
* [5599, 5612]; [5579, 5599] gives 52.6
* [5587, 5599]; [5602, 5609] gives 51.6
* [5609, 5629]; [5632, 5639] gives 46.6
